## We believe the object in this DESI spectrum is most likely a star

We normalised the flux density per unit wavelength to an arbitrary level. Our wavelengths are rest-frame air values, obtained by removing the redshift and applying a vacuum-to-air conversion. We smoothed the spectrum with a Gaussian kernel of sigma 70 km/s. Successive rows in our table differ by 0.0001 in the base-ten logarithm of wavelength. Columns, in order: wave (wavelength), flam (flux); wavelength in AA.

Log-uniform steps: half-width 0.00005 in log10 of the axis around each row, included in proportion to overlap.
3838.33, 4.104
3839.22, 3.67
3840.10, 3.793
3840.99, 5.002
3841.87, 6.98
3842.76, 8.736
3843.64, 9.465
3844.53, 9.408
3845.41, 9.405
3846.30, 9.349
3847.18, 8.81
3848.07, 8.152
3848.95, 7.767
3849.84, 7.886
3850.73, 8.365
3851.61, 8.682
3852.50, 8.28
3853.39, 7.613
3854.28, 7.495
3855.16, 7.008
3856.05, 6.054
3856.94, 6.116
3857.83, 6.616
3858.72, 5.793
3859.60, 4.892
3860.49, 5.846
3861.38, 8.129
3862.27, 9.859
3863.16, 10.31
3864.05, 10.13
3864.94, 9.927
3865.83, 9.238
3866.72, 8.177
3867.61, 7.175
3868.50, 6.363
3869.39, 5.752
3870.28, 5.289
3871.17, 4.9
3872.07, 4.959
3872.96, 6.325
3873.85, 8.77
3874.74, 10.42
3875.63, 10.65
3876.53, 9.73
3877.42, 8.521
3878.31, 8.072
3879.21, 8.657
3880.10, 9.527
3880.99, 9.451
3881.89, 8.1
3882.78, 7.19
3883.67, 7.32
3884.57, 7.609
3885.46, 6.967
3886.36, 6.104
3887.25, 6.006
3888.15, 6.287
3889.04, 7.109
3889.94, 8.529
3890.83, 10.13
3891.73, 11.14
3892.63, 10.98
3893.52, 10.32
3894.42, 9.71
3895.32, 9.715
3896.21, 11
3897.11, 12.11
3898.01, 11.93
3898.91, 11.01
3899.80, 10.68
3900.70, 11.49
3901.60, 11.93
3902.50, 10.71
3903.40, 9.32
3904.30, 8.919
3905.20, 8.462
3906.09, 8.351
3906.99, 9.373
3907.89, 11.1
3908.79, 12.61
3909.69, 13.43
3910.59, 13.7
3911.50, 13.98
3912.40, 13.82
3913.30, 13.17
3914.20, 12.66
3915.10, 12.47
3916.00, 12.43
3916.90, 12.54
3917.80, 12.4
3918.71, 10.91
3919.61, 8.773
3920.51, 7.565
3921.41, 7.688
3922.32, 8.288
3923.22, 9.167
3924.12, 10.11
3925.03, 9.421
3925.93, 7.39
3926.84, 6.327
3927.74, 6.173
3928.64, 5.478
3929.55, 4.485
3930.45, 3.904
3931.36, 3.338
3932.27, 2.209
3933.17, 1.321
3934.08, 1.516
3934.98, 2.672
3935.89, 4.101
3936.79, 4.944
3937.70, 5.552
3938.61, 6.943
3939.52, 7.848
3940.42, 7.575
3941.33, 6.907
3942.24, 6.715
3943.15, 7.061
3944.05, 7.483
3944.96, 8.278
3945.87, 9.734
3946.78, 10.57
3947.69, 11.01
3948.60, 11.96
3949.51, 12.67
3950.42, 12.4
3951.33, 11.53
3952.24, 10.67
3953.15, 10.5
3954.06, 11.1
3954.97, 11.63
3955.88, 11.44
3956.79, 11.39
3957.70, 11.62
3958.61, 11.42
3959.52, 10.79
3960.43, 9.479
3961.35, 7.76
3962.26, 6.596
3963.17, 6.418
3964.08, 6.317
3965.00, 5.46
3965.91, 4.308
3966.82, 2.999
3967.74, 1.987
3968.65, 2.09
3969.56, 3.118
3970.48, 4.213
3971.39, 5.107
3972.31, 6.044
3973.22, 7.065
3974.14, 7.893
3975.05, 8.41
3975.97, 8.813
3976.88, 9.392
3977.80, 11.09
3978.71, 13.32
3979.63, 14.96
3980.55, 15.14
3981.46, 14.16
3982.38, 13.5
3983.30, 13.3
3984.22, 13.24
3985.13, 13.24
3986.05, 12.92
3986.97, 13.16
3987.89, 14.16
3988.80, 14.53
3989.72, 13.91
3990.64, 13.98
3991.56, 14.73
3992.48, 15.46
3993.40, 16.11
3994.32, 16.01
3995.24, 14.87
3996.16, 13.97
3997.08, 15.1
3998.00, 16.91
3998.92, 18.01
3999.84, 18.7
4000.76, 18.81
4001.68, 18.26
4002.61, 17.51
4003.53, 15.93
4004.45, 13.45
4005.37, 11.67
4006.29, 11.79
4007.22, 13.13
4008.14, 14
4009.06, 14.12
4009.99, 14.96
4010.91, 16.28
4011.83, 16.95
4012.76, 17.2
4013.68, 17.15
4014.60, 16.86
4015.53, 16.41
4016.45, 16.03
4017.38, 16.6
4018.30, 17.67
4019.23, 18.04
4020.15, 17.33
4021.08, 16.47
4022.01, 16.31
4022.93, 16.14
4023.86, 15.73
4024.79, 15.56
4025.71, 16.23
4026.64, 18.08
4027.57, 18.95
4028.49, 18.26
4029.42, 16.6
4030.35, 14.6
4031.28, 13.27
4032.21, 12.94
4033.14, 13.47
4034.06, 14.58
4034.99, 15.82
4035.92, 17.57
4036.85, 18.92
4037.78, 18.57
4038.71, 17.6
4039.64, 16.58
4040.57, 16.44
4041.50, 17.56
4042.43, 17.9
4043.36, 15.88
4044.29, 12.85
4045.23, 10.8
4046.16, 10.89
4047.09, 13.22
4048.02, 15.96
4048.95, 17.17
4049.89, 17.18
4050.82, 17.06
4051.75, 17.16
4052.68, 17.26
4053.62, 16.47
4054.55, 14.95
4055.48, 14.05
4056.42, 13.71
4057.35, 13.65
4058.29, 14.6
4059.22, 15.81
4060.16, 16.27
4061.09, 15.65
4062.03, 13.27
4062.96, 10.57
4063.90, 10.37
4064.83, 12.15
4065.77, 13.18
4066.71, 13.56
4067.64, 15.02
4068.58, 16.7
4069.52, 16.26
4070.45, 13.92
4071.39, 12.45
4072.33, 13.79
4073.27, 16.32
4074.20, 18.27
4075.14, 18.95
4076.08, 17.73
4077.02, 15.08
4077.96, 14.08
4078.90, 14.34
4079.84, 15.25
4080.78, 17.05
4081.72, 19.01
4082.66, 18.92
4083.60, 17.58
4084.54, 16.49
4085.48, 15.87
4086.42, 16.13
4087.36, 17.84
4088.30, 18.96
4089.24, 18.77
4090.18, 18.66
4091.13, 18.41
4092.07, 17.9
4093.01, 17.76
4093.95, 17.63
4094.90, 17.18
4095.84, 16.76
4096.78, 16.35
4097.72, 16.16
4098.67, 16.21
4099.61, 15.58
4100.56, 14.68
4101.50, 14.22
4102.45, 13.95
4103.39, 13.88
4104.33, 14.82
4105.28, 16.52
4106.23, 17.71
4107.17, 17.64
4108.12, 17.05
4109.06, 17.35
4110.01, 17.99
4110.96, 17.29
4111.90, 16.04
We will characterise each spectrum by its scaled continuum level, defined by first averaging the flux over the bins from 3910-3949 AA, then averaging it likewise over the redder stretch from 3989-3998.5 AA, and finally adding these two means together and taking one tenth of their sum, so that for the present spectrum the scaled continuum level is 2.3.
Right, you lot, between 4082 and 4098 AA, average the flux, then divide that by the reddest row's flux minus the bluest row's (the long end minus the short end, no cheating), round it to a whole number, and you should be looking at -6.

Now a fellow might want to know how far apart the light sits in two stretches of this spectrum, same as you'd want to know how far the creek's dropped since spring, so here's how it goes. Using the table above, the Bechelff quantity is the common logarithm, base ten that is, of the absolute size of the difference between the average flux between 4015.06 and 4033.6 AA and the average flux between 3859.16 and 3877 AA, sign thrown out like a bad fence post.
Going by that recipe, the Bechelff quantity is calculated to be 0.92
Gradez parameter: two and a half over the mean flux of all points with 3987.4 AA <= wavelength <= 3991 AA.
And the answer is 0.18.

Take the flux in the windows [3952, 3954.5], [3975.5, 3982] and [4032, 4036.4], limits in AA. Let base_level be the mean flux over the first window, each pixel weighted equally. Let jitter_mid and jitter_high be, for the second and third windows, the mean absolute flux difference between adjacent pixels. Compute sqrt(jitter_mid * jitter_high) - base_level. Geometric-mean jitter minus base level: -9.6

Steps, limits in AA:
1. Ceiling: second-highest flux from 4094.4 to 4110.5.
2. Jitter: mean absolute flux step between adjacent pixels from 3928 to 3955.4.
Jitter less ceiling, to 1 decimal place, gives -17.0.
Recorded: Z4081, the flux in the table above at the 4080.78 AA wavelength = 17.05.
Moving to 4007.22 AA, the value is 13.13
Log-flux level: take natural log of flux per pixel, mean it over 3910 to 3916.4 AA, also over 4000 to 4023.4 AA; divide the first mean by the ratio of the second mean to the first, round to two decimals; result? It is 2.40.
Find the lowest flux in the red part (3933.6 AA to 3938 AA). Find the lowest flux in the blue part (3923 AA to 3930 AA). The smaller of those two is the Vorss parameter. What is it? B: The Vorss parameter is 2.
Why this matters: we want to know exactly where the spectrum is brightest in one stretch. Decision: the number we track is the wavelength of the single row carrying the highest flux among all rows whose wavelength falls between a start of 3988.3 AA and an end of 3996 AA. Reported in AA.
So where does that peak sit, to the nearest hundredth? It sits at 3993.40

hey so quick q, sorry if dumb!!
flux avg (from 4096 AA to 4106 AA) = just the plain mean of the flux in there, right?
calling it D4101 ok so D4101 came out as 15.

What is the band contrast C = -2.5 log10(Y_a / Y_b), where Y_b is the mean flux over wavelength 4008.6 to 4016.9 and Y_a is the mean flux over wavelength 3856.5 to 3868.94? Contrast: 0.80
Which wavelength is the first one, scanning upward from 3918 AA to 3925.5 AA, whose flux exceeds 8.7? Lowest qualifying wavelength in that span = 3918.71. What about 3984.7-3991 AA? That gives 3985.13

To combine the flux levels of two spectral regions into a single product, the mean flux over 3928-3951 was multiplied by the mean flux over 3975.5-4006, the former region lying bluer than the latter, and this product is 97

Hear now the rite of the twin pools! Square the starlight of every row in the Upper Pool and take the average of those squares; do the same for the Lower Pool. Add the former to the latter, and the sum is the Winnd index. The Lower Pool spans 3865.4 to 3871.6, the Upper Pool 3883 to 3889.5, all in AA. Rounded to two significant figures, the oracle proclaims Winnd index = 93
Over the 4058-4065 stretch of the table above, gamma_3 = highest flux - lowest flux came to 5.9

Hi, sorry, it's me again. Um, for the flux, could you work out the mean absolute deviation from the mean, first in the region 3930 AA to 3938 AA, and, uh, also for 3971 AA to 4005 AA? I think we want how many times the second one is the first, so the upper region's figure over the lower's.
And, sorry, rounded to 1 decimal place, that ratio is 2.1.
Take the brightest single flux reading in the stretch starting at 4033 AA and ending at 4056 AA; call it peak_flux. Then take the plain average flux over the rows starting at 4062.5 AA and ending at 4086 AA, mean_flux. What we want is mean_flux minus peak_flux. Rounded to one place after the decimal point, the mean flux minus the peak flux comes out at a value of -3.6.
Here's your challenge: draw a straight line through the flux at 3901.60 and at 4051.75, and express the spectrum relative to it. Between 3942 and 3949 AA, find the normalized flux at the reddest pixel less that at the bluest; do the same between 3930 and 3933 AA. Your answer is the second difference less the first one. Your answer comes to -0.5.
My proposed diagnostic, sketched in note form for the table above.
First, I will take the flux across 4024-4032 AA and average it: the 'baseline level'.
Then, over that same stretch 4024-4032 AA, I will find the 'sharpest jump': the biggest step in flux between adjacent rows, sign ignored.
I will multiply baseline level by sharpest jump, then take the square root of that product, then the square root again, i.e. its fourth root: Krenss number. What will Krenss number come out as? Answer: 2.39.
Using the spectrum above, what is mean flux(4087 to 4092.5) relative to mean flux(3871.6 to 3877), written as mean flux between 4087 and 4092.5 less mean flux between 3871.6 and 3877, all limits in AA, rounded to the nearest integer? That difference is 10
